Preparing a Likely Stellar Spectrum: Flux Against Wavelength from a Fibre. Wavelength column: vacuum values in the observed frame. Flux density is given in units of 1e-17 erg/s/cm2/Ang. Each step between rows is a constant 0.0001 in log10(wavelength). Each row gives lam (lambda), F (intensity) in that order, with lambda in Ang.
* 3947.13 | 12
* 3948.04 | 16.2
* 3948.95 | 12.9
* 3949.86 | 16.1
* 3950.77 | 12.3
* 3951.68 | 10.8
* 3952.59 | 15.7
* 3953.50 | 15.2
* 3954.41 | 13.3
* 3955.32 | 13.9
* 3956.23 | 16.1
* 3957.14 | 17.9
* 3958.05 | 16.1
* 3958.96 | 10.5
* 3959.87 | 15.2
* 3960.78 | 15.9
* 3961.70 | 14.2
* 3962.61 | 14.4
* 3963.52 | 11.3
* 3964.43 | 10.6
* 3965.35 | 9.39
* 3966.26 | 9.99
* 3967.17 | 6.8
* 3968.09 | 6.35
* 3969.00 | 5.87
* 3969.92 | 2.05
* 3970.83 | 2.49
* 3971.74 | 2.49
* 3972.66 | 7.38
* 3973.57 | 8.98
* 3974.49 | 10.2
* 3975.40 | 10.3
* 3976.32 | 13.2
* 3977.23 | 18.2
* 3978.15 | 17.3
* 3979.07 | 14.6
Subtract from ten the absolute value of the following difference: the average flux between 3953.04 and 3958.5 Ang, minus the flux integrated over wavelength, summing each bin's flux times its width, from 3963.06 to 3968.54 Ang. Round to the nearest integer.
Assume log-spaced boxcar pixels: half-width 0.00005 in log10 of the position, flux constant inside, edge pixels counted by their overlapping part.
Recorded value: -24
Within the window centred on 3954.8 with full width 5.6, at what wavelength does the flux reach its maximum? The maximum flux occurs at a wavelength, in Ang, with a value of 3957.14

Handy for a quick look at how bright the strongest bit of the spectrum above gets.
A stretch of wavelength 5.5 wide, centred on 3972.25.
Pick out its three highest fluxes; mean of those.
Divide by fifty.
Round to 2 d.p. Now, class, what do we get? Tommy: 0.18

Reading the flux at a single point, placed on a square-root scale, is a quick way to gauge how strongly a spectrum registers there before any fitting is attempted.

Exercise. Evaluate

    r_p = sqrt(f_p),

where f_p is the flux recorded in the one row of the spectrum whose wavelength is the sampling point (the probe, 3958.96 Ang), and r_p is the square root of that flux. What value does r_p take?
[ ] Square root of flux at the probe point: 3.2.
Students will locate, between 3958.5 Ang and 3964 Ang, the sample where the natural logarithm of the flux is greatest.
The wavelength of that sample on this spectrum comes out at 3960.78 Ang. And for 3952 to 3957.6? 3957.14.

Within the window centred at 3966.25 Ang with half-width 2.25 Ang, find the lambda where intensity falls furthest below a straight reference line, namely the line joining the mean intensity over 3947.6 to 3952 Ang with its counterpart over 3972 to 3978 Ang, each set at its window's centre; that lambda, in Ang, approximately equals 3968.09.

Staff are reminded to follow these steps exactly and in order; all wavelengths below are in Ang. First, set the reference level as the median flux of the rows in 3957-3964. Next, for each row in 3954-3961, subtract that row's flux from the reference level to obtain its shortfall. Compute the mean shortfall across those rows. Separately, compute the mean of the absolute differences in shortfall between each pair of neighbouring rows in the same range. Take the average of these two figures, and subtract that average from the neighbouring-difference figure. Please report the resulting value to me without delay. 1.3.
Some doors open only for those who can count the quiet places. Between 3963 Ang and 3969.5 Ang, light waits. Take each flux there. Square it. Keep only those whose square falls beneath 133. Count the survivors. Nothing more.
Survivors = 7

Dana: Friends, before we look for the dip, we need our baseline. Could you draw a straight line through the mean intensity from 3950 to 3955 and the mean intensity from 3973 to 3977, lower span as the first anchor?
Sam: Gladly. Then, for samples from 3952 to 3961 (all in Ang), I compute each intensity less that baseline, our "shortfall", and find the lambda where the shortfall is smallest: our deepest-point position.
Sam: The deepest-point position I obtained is 3958.96 Ang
